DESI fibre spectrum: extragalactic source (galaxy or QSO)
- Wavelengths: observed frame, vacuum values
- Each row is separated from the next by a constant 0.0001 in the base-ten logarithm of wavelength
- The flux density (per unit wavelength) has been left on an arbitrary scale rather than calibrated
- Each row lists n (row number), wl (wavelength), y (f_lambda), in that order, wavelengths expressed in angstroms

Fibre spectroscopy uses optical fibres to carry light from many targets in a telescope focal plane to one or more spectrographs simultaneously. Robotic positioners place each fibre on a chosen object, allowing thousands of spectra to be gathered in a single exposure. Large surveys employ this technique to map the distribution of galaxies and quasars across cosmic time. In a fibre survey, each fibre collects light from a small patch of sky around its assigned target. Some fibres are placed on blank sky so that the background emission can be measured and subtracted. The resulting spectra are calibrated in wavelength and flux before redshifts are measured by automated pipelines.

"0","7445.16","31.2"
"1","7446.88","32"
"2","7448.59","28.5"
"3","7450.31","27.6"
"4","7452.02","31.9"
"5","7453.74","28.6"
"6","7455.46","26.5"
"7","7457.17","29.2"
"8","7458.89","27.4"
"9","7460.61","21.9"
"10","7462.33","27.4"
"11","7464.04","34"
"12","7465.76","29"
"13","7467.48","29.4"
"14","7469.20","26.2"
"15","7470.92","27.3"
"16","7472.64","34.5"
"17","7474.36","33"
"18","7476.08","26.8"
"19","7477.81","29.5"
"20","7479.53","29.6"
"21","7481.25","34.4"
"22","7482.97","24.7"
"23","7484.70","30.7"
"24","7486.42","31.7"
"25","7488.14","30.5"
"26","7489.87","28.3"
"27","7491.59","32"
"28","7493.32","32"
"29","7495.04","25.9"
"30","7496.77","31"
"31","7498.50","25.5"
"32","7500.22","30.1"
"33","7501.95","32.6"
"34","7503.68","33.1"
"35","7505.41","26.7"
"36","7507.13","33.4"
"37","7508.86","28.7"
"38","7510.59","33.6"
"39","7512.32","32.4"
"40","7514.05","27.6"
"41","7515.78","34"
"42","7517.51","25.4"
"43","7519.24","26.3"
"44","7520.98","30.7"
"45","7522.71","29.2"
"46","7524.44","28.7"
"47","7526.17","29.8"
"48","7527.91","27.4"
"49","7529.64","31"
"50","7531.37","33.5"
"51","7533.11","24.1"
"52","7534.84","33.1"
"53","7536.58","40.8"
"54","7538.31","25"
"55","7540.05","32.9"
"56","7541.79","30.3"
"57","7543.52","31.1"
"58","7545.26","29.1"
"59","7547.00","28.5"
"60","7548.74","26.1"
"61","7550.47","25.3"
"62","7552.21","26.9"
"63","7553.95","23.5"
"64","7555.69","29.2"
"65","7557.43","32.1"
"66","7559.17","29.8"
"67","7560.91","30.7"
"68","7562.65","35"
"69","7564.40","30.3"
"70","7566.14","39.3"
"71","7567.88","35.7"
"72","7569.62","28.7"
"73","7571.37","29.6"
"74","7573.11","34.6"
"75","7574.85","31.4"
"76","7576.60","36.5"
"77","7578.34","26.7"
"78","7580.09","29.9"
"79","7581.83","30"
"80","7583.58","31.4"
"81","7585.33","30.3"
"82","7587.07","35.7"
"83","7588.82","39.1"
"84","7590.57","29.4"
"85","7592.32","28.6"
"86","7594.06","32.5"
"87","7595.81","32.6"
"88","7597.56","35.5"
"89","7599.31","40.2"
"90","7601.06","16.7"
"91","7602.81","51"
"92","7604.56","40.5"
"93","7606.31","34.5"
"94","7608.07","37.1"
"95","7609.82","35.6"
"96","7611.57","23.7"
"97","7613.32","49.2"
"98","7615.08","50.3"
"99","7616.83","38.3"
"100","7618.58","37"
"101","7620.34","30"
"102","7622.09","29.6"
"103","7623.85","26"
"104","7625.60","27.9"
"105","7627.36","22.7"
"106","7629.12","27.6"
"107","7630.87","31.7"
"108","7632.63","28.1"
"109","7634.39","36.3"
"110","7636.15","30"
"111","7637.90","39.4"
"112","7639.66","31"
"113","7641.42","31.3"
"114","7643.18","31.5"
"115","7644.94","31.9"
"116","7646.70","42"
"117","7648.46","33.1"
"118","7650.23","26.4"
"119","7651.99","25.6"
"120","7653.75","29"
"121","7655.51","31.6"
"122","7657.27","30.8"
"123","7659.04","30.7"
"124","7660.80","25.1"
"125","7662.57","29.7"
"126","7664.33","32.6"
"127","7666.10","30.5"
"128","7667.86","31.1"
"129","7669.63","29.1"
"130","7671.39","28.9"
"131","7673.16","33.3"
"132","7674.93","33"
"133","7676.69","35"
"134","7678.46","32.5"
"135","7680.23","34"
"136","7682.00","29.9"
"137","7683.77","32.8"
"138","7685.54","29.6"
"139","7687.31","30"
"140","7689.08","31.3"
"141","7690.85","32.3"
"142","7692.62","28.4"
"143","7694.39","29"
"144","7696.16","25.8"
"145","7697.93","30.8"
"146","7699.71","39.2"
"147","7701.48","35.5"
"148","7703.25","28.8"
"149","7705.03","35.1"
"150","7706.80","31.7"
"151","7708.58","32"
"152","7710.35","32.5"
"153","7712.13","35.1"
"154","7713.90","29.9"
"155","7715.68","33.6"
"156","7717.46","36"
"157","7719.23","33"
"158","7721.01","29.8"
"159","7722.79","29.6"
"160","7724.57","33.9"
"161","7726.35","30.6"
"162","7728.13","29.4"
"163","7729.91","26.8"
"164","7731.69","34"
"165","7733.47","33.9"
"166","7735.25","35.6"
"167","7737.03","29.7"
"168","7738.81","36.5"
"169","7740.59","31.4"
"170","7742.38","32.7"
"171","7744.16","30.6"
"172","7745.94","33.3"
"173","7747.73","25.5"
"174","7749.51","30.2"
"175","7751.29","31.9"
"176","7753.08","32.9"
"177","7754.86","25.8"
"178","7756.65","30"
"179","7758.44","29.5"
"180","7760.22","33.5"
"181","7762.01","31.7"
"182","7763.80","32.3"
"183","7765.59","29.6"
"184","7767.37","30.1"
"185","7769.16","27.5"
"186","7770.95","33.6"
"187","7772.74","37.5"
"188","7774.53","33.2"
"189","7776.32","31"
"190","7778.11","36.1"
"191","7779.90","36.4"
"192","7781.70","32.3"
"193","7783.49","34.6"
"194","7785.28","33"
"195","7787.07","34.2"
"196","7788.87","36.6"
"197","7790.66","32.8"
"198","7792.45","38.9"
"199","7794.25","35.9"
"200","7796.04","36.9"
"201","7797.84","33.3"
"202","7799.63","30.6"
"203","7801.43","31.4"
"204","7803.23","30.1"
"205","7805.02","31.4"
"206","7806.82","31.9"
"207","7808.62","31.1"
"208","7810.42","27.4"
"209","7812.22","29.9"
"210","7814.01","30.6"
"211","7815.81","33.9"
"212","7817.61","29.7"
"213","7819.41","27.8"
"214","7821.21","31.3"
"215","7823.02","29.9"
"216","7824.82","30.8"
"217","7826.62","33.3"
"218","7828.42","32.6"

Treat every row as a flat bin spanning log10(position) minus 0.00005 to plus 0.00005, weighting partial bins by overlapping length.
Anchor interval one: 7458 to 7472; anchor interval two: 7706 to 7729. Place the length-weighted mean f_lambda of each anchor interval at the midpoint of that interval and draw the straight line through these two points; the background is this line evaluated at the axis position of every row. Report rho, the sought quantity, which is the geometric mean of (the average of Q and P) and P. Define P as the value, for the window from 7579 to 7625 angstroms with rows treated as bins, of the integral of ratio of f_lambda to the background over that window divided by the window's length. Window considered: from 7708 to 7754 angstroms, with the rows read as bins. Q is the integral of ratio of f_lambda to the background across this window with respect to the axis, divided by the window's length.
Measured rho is 1.10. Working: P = 1.14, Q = 0.99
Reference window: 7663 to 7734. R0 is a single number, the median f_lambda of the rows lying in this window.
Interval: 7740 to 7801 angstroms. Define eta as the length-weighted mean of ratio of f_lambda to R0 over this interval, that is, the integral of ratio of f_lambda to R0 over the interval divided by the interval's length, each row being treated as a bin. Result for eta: 1.02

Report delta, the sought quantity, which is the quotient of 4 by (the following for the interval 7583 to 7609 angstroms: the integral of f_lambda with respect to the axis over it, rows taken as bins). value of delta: 0.0045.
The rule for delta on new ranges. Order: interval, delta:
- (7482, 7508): 0.0051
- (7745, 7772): 0.0049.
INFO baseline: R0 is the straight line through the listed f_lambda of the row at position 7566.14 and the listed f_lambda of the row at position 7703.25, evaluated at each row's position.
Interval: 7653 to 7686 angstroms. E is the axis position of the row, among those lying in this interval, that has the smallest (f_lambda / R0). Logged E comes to 7660.80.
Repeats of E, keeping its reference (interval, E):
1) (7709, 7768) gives 7729.91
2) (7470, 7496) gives 7482.97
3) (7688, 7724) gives 7696.16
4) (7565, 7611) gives 7601.06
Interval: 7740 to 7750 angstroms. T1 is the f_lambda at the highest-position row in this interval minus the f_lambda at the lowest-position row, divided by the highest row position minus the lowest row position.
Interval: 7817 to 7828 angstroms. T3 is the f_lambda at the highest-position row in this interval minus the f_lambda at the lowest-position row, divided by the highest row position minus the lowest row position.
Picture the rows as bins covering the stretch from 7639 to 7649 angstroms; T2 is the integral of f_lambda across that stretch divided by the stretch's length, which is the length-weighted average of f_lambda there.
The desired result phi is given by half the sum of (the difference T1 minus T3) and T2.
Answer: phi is 16.5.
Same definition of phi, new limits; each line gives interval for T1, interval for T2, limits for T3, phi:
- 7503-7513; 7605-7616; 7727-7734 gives 18.8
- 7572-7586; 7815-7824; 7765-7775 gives 14.9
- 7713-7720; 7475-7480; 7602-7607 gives 17.0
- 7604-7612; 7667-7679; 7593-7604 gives 13.7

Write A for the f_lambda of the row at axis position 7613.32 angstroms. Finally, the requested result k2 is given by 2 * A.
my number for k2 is 98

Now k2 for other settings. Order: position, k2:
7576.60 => 73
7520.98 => 61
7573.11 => 69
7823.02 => 60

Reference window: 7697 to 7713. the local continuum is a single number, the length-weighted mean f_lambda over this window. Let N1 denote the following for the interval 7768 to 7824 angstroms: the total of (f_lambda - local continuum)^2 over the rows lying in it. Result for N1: 288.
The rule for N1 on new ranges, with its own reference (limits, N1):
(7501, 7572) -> 970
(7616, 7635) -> 334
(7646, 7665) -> 302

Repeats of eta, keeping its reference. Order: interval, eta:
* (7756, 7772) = 0.97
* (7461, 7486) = 0.93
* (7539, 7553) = 0.90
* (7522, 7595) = 0.97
